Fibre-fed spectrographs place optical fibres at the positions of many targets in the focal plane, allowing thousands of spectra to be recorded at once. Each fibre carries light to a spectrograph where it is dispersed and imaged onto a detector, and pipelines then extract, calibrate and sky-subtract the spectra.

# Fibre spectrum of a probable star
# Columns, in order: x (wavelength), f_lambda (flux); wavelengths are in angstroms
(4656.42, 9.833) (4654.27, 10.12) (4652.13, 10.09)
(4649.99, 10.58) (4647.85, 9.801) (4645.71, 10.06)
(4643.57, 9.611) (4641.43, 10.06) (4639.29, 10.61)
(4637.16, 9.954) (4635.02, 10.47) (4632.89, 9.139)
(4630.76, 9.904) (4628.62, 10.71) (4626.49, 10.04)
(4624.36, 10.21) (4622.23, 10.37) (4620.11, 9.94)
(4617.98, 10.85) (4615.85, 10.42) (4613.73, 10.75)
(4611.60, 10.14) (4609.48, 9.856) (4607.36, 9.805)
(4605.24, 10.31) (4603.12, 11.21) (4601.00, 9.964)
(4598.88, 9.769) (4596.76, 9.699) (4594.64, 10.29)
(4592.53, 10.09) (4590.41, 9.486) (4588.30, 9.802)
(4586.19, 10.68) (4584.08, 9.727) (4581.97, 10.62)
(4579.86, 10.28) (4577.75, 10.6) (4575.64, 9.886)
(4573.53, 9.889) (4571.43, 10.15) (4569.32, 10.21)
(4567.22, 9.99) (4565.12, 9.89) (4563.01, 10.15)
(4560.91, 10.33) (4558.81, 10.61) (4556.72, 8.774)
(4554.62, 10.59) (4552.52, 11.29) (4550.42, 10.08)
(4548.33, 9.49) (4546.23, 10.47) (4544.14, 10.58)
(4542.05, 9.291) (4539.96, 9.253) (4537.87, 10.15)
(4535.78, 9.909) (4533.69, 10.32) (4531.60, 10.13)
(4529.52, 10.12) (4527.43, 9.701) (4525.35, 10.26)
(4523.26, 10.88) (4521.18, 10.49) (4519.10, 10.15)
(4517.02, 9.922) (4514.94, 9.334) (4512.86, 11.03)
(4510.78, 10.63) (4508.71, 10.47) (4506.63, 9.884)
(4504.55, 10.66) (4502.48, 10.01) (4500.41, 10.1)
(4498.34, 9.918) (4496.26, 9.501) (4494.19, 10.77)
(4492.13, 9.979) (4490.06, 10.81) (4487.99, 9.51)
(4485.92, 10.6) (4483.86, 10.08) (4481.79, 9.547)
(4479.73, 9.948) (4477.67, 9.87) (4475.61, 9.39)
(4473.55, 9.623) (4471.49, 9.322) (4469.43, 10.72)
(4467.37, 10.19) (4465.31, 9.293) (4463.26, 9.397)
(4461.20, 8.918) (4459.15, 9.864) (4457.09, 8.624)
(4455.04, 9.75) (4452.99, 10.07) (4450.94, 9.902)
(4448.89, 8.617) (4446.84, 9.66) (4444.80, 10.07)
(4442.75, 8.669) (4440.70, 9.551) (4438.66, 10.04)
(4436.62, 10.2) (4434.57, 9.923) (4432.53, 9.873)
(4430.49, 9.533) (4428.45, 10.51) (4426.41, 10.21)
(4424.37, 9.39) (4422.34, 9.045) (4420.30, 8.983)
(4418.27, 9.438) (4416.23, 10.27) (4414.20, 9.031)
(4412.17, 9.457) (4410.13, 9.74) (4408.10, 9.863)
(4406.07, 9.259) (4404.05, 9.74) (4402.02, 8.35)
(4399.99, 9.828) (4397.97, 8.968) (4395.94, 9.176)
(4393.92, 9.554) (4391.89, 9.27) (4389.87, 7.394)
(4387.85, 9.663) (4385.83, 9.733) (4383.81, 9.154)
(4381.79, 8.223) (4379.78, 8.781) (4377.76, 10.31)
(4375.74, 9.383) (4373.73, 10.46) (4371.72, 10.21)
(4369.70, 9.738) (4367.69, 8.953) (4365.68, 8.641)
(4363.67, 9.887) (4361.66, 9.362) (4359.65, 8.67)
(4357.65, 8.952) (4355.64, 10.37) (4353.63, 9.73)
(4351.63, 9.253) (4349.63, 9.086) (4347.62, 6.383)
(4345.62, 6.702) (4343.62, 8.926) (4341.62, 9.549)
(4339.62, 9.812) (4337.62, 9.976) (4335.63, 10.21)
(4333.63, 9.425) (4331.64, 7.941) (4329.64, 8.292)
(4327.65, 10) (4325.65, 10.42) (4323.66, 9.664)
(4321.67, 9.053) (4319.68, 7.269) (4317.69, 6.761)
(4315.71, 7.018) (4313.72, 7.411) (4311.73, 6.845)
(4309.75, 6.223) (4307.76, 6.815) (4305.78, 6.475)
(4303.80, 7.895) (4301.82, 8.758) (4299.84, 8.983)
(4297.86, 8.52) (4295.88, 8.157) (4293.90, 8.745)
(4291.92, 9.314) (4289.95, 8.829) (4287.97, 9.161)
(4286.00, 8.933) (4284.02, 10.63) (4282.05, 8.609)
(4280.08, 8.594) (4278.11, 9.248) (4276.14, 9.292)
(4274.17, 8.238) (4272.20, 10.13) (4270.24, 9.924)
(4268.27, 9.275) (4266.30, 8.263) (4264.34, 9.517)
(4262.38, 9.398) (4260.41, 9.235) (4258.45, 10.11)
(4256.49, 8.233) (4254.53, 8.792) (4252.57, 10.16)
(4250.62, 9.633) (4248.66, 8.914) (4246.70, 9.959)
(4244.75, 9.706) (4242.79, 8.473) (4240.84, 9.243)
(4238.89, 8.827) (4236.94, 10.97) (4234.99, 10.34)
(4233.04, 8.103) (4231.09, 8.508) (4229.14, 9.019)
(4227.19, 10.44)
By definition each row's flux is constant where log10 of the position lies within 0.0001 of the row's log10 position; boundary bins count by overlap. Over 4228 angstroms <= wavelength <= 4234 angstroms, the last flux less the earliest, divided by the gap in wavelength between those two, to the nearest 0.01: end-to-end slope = -0.23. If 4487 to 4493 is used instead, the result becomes 0.11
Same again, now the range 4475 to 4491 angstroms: 0.10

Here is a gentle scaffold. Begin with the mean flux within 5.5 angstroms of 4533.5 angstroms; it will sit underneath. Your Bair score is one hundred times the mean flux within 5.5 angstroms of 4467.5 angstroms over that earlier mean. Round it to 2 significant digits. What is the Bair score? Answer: 97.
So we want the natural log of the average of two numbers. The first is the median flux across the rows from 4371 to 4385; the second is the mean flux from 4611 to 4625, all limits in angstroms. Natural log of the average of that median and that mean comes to 2.29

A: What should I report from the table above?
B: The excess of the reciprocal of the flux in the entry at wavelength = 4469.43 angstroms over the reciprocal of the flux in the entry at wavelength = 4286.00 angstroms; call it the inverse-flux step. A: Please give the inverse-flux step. -0.019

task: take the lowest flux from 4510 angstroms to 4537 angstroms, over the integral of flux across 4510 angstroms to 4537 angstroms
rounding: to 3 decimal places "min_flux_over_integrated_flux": 0.034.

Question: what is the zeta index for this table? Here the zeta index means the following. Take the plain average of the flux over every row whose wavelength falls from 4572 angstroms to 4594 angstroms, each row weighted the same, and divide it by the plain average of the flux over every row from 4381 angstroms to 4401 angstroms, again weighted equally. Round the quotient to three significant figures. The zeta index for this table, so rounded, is 1.11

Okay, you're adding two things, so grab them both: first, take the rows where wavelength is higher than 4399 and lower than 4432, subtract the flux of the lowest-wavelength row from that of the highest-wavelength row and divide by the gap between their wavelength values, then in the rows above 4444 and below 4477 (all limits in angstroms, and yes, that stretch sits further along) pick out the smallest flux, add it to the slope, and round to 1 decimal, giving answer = 8.6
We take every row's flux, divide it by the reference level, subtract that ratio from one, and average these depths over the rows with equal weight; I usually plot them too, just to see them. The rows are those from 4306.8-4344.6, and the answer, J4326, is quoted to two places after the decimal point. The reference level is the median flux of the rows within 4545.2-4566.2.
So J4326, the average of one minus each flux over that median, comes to 0.17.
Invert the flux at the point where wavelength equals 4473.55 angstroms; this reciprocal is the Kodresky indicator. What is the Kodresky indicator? 0.104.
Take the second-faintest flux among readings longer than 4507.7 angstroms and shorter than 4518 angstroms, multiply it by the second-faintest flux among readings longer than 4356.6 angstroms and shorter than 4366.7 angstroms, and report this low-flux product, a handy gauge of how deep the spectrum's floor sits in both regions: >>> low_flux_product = 86.0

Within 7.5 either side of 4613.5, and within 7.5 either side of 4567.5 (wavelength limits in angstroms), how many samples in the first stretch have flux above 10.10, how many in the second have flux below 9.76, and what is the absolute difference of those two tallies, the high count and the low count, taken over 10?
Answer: 0.40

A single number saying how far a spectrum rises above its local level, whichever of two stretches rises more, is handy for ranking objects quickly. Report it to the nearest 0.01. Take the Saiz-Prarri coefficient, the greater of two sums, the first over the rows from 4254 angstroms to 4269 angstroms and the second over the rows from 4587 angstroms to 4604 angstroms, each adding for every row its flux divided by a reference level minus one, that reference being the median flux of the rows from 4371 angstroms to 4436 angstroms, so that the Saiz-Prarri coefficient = 0.46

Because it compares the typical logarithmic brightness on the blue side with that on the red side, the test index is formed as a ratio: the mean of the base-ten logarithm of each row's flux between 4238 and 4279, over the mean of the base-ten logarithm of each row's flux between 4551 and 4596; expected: 0.960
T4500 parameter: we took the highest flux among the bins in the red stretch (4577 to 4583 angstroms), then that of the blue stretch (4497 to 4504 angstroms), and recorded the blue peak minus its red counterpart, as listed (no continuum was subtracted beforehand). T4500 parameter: -0.52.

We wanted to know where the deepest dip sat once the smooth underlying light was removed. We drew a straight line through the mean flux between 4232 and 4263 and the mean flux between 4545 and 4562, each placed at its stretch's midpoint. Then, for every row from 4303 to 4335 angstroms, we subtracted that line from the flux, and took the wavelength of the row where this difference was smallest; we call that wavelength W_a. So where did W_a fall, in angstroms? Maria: 4309.75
